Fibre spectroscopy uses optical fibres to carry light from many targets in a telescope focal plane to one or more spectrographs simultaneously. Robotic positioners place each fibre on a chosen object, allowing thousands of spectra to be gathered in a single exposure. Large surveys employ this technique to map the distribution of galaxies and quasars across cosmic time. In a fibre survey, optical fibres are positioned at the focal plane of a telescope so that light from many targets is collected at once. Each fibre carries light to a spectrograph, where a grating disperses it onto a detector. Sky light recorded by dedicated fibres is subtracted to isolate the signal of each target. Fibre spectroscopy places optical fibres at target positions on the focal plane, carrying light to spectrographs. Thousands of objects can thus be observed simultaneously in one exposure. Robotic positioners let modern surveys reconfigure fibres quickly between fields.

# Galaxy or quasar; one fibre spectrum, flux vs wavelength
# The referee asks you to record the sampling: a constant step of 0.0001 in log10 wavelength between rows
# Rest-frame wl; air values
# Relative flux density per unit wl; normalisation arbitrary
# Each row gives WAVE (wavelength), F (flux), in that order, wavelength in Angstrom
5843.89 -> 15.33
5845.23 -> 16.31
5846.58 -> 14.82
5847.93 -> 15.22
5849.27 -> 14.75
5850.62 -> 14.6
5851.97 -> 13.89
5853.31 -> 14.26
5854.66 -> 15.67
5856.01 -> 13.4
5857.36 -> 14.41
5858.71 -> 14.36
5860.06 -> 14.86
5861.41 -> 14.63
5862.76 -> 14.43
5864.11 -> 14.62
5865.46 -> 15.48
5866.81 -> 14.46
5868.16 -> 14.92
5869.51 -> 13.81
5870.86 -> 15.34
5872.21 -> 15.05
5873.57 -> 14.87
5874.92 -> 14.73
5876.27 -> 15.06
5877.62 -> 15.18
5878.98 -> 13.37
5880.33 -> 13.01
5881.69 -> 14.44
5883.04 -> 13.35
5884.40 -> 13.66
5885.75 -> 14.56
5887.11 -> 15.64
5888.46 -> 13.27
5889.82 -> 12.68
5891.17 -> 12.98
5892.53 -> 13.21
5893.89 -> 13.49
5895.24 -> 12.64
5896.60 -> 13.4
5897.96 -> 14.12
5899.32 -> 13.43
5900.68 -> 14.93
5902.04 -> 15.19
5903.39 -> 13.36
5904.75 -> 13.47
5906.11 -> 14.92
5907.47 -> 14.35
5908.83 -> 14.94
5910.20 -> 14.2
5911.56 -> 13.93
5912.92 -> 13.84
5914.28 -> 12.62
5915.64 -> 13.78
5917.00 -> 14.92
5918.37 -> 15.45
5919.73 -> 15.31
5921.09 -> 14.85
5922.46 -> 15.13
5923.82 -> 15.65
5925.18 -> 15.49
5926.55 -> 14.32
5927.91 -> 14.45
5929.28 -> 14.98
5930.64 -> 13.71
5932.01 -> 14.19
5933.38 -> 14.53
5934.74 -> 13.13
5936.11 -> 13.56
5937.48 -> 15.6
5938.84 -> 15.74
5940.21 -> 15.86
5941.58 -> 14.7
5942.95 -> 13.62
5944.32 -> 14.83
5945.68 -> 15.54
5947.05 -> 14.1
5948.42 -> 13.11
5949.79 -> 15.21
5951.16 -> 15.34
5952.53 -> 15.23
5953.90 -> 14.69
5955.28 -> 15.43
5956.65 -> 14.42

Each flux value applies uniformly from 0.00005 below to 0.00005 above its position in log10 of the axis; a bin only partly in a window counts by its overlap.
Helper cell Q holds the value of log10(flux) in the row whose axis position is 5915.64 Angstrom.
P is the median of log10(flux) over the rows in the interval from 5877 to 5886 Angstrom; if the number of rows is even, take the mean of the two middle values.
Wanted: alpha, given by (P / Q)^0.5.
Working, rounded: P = 1.14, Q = 1.14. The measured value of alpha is 1.00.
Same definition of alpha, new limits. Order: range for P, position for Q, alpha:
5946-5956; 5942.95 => 1.02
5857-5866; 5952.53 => 0.99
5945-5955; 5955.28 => 1.00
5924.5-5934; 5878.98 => 1.01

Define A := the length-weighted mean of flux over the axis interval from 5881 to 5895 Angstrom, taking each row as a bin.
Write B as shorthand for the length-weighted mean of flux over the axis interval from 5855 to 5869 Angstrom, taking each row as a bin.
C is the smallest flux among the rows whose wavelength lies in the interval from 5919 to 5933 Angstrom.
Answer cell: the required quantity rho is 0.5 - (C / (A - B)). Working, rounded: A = 13.7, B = 14.6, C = 13.71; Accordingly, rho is 16.1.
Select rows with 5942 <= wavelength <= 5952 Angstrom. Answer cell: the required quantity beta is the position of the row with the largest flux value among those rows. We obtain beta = 5945.68 Angstrom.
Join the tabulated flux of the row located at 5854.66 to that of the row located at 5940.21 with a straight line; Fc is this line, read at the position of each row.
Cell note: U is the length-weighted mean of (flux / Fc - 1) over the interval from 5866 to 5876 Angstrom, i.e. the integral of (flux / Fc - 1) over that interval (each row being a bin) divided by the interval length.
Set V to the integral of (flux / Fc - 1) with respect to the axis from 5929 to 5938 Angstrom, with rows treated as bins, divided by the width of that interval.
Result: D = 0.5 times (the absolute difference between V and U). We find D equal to 0.022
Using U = -0.060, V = -0.10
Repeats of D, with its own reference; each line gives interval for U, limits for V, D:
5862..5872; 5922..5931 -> 0.000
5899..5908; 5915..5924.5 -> 0.023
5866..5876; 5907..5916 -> 0.028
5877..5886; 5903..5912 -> 0.008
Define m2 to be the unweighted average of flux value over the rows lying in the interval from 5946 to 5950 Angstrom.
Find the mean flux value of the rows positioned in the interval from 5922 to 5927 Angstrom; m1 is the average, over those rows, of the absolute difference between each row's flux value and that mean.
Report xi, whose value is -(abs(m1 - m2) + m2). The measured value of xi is -27.9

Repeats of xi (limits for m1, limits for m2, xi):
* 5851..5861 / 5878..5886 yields -27.0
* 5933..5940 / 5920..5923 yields -29.0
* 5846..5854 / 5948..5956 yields -29.3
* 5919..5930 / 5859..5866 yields -29.2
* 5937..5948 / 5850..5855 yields -28.5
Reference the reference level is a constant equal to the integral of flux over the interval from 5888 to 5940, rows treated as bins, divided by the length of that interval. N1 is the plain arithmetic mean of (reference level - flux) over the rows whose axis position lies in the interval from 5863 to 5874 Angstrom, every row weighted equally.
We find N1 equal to -0.6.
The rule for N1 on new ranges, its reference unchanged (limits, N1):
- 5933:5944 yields -0.4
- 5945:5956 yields -0.6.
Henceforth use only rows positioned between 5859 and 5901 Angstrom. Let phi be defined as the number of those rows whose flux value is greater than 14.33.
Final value 17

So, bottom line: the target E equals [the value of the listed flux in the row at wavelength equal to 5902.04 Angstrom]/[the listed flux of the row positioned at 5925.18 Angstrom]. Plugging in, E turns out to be 0.98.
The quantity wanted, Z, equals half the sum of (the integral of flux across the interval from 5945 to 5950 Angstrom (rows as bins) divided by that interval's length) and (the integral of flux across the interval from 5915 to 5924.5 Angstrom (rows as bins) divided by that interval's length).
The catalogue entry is 14.7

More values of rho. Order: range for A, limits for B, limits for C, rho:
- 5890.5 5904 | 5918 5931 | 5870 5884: 10.6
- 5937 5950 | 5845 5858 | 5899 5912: -96.4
